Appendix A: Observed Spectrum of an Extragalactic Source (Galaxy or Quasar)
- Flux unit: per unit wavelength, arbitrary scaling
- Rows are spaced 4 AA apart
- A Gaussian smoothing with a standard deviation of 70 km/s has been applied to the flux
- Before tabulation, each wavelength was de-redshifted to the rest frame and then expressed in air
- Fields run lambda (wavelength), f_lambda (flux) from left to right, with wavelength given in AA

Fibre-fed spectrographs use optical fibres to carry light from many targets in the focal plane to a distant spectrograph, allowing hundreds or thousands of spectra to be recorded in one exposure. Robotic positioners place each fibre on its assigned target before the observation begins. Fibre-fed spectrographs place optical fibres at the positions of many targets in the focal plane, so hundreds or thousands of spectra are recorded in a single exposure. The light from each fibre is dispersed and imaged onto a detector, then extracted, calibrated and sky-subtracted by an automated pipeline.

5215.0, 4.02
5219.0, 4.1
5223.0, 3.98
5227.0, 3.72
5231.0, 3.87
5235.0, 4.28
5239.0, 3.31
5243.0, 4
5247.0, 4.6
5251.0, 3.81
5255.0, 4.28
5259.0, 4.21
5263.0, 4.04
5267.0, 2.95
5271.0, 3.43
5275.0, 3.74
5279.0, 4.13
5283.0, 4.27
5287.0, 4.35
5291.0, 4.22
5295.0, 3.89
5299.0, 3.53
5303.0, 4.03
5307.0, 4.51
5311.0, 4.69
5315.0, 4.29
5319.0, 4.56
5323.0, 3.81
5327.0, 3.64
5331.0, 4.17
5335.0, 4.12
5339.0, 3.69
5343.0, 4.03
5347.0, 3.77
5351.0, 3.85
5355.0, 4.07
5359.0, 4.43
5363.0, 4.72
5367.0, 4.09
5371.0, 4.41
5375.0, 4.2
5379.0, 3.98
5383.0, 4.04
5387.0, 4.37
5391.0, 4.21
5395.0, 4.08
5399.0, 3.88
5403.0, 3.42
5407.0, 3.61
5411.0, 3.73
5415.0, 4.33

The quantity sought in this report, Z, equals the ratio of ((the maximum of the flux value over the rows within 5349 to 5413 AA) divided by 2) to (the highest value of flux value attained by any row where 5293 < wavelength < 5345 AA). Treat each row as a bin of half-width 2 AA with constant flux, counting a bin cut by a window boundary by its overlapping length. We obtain 0.503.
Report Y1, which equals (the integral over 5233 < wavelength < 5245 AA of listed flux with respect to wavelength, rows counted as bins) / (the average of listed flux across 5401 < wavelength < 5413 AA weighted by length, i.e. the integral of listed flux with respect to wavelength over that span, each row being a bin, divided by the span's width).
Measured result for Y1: 12.9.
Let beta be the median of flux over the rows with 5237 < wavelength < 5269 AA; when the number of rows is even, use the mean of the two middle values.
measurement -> 4.02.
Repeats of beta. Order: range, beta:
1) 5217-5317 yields 4.04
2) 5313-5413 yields 4.07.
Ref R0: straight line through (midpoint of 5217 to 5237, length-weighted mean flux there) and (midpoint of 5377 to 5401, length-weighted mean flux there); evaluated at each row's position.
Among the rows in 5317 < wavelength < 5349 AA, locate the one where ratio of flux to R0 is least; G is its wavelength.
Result 5327.0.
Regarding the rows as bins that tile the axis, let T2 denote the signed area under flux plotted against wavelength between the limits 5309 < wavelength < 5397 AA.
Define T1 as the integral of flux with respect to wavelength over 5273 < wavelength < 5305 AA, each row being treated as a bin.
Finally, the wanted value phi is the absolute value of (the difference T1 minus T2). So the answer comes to 236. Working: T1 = 129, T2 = 365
